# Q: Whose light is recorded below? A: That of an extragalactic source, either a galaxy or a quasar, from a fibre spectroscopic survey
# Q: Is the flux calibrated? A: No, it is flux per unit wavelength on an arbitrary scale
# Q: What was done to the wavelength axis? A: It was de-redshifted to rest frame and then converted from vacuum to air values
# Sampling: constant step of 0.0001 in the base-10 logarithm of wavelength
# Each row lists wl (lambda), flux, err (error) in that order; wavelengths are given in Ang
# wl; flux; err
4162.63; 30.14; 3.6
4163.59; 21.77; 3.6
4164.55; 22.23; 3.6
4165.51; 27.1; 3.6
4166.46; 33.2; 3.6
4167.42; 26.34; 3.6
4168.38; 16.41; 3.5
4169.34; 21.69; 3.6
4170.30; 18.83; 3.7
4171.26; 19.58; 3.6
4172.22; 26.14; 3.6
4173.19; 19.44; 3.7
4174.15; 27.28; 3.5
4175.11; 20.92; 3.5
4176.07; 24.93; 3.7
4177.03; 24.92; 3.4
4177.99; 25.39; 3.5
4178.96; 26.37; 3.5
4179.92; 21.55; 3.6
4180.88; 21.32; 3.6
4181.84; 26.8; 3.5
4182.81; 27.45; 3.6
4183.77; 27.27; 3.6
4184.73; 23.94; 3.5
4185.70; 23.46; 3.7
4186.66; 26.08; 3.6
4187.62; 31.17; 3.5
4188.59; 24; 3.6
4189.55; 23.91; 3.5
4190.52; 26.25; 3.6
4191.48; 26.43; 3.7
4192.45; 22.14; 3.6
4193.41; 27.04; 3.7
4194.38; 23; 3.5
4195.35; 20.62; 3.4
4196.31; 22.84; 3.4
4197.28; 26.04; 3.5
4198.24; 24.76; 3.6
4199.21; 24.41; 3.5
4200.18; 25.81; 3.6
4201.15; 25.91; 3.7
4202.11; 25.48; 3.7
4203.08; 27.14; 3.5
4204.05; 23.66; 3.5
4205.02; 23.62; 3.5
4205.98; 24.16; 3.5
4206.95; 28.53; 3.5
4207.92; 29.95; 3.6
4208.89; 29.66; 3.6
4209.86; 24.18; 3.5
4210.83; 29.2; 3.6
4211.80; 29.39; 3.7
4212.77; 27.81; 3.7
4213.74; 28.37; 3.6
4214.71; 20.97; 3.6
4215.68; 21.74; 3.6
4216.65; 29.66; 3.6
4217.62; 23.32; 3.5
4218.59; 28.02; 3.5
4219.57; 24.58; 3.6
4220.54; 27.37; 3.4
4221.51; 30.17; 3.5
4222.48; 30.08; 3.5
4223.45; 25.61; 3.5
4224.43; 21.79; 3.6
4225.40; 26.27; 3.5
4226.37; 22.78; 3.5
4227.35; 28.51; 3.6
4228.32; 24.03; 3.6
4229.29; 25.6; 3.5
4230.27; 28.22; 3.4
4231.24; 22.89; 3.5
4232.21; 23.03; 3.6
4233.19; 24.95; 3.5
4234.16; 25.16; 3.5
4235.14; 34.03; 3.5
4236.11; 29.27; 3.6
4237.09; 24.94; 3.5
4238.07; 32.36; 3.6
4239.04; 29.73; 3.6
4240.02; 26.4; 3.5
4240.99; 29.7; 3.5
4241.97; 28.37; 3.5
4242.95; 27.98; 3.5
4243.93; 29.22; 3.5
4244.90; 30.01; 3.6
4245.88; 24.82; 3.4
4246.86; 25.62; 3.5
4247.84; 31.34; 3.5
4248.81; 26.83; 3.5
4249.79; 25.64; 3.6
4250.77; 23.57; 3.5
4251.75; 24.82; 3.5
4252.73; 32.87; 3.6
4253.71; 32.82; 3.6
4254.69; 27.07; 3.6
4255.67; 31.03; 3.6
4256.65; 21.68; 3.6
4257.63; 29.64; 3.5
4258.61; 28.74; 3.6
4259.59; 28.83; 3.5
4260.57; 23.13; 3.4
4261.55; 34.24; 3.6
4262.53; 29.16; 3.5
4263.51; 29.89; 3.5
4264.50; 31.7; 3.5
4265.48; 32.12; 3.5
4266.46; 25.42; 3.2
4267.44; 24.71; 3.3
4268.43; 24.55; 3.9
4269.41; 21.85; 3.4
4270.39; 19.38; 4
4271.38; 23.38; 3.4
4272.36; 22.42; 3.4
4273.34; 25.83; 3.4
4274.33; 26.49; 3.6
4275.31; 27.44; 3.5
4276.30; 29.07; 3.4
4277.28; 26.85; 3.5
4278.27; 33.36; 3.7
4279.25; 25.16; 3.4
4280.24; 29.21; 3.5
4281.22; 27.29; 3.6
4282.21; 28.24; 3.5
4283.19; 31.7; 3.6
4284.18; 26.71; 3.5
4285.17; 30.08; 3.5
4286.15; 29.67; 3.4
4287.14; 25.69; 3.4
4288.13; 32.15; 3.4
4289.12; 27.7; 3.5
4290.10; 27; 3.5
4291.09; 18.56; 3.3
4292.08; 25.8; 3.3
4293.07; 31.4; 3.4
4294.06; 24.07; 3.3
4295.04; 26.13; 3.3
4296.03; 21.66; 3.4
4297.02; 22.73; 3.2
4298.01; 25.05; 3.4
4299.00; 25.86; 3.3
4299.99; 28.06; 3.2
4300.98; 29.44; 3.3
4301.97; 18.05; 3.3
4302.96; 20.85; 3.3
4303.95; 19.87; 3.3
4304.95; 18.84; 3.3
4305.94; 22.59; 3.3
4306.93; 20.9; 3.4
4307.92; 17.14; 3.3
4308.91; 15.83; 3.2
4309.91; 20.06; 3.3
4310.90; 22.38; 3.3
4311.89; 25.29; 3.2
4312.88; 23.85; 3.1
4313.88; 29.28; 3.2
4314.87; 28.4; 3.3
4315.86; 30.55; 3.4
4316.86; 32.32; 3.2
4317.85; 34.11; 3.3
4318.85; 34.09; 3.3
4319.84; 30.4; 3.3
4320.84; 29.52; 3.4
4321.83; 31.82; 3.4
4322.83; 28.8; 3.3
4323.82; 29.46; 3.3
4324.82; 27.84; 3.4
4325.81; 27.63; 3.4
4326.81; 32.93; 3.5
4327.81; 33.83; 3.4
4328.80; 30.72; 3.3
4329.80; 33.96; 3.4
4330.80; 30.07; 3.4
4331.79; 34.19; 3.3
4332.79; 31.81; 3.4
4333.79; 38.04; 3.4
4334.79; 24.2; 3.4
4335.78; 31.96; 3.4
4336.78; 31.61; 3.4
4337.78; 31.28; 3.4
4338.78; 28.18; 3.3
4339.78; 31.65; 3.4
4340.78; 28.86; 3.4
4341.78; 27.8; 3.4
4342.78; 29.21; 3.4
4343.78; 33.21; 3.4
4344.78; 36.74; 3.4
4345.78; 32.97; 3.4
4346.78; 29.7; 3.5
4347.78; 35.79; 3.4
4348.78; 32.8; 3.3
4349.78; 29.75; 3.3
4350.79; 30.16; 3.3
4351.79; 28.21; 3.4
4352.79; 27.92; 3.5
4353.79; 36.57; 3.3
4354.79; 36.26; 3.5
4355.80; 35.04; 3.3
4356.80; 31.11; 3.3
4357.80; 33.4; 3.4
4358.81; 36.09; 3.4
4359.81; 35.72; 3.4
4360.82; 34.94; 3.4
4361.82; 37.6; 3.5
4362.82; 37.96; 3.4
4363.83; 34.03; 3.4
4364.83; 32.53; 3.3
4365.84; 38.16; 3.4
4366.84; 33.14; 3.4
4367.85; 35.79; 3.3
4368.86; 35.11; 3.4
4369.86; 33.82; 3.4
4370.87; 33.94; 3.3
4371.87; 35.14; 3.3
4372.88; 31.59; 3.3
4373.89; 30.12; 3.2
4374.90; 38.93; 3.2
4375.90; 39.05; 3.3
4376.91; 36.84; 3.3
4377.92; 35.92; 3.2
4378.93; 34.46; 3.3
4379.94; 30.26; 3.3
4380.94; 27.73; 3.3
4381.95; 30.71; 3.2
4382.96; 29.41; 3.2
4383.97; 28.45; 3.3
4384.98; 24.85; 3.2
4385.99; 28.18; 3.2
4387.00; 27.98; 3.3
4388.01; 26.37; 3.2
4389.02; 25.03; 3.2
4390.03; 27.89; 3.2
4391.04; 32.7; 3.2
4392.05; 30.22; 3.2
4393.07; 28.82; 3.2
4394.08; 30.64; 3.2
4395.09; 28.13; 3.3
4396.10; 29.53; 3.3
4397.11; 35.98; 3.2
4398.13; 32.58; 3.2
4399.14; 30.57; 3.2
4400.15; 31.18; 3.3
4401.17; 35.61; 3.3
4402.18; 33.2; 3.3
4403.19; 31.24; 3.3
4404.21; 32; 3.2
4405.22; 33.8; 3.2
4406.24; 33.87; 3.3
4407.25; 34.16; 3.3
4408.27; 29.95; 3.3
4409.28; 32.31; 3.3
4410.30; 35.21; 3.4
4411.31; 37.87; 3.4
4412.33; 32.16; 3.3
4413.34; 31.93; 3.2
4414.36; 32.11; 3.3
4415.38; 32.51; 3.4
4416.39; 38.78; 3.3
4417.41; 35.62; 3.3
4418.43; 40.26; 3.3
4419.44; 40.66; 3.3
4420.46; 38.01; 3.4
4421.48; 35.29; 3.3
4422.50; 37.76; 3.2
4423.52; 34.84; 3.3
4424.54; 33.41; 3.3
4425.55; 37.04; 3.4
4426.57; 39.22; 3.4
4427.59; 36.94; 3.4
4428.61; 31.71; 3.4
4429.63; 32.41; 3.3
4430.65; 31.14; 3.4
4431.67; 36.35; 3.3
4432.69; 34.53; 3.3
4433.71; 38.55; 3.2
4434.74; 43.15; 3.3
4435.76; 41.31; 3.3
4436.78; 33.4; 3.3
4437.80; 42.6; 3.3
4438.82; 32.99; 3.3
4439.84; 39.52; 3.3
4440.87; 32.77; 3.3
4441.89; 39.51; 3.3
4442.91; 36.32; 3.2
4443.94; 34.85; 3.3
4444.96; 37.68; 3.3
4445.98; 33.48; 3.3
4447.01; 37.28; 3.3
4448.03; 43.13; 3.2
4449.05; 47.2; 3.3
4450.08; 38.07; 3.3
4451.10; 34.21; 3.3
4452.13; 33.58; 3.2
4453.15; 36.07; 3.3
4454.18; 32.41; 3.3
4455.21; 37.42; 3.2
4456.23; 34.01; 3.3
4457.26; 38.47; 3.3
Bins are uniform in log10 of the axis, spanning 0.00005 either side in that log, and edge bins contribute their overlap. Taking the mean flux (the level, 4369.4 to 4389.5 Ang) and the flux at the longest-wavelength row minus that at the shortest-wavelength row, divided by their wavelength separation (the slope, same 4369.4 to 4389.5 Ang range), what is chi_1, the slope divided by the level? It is -0.015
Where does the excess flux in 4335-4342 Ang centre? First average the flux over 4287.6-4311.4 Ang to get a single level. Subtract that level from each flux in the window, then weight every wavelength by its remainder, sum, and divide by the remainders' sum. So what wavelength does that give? 4338.4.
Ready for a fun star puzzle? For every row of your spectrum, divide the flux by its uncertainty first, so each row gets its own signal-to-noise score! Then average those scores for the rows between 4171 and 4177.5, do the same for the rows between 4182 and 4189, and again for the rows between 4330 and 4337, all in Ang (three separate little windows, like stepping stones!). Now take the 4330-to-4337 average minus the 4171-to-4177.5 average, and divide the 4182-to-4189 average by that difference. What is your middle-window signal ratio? 2.6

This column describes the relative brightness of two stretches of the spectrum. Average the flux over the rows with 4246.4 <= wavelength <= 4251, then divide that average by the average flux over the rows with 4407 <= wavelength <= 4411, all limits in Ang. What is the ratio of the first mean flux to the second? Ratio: 0.81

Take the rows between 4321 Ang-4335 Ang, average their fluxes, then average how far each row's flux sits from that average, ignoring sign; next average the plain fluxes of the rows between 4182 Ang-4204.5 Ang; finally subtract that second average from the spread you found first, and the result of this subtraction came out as -22.5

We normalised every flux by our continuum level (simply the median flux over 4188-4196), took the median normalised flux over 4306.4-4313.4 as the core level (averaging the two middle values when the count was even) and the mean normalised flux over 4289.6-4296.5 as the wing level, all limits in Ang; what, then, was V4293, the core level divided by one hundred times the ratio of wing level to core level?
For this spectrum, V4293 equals 0.0073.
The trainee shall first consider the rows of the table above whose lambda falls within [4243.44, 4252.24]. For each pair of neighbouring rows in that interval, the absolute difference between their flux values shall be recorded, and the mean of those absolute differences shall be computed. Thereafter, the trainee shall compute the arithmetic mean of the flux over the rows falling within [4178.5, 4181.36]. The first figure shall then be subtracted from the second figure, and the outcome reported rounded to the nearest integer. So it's 20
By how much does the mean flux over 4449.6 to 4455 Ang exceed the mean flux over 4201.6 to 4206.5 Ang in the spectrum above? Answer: 10.1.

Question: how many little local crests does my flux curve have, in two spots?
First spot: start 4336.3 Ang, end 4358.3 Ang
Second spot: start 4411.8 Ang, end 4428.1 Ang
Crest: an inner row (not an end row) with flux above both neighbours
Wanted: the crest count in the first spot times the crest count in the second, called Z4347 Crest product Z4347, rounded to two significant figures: 20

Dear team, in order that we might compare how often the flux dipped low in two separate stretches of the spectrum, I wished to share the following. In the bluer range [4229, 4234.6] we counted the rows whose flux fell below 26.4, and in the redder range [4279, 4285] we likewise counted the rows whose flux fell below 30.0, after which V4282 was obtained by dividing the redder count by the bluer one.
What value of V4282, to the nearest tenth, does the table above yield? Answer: 1.0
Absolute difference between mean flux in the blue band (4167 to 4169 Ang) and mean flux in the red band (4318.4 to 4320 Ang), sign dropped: 11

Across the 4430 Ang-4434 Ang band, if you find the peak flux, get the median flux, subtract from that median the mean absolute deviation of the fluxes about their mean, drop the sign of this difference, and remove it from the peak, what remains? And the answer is 5.4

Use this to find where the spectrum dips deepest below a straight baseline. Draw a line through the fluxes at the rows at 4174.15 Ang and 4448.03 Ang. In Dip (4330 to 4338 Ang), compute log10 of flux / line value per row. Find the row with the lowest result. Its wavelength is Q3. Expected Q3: 4334.79 Ang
